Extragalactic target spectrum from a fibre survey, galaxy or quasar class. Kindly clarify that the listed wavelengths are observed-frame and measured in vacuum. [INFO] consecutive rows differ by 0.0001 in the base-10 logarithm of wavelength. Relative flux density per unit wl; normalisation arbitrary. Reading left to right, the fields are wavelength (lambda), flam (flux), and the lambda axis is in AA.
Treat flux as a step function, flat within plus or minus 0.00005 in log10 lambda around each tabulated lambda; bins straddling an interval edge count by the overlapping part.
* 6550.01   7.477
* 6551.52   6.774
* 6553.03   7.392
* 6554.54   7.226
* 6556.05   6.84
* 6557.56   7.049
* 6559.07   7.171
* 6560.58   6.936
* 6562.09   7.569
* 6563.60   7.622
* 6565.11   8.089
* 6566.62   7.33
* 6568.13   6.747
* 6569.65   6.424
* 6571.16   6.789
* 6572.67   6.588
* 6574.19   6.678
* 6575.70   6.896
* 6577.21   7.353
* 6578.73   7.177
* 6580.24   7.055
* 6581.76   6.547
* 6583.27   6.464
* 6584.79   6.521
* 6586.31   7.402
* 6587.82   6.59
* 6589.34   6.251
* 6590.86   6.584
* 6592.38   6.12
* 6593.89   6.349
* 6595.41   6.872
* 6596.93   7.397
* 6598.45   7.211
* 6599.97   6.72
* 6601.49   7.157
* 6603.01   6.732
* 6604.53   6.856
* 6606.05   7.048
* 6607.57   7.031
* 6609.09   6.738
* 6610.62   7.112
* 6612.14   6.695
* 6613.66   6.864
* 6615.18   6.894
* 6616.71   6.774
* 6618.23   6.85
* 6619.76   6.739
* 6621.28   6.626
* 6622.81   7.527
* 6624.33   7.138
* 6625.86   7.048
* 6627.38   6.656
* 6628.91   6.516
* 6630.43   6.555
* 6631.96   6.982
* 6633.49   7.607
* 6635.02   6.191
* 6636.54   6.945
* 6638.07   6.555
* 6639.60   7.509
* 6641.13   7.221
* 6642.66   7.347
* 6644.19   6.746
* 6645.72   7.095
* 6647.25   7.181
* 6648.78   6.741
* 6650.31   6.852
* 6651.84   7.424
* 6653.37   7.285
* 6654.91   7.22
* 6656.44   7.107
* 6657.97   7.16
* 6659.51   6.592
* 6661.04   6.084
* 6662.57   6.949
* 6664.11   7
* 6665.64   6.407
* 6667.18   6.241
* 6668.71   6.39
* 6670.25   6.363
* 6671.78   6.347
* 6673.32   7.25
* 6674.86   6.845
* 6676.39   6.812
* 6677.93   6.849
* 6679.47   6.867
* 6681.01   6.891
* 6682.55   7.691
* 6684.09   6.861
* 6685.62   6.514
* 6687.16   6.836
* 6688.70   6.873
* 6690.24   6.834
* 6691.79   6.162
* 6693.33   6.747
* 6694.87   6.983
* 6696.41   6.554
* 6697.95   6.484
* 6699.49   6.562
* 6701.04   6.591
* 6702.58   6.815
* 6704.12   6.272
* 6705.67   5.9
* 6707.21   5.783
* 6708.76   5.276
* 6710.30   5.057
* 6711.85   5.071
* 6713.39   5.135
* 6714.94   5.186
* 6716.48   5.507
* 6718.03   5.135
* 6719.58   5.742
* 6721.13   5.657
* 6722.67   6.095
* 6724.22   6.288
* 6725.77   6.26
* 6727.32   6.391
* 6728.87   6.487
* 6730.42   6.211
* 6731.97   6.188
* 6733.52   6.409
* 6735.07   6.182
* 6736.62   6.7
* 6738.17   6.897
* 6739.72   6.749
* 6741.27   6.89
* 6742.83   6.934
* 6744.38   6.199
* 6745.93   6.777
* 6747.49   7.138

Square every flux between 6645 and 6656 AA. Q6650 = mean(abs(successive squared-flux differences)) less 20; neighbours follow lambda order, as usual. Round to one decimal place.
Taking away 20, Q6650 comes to -16.7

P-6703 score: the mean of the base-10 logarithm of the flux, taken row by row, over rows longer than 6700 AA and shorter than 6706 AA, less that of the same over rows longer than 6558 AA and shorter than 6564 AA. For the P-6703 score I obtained -0.06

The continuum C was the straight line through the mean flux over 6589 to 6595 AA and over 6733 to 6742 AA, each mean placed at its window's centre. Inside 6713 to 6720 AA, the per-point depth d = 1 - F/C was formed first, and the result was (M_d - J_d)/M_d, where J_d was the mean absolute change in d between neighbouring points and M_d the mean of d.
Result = 0.7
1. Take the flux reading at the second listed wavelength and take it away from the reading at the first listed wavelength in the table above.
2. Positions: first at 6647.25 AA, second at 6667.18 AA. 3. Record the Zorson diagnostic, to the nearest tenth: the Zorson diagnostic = 0.9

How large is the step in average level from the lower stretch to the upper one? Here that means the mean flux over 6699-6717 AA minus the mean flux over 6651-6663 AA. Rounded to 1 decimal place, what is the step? -1.2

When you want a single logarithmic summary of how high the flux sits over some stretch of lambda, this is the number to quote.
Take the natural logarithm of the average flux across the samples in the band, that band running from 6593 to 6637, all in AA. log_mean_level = 1.93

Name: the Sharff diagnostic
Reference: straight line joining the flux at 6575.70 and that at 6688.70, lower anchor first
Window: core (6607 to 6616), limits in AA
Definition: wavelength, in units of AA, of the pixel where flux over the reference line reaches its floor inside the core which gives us 6612.14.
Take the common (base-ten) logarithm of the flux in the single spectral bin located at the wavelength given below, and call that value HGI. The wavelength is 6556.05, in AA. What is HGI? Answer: 0.835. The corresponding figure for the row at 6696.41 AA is 0.817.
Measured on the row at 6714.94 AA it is 0.715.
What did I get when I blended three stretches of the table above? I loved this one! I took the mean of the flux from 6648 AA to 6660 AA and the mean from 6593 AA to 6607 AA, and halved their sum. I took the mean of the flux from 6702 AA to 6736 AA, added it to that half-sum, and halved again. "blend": 6.43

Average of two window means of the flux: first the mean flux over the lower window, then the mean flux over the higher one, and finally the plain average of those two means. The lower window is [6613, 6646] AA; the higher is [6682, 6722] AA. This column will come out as 6.54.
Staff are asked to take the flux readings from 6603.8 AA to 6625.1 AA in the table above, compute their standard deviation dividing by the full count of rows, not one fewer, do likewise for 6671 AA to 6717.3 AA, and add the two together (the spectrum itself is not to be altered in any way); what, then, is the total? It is 0.919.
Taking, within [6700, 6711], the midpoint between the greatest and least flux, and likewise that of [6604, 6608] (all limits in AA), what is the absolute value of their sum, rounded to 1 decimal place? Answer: 12.9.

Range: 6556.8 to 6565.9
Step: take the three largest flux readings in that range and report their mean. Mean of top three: 7.8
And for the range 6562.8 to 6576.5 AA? 7.7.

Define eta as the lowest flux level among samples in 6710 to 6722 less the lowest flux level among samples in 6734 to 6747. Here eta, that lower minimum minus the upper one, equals -1.1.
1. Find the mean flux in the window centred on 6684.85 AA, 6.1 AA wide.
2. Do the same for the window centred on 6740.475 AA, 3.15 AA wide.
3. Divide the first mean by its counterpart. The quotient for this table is 1.02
